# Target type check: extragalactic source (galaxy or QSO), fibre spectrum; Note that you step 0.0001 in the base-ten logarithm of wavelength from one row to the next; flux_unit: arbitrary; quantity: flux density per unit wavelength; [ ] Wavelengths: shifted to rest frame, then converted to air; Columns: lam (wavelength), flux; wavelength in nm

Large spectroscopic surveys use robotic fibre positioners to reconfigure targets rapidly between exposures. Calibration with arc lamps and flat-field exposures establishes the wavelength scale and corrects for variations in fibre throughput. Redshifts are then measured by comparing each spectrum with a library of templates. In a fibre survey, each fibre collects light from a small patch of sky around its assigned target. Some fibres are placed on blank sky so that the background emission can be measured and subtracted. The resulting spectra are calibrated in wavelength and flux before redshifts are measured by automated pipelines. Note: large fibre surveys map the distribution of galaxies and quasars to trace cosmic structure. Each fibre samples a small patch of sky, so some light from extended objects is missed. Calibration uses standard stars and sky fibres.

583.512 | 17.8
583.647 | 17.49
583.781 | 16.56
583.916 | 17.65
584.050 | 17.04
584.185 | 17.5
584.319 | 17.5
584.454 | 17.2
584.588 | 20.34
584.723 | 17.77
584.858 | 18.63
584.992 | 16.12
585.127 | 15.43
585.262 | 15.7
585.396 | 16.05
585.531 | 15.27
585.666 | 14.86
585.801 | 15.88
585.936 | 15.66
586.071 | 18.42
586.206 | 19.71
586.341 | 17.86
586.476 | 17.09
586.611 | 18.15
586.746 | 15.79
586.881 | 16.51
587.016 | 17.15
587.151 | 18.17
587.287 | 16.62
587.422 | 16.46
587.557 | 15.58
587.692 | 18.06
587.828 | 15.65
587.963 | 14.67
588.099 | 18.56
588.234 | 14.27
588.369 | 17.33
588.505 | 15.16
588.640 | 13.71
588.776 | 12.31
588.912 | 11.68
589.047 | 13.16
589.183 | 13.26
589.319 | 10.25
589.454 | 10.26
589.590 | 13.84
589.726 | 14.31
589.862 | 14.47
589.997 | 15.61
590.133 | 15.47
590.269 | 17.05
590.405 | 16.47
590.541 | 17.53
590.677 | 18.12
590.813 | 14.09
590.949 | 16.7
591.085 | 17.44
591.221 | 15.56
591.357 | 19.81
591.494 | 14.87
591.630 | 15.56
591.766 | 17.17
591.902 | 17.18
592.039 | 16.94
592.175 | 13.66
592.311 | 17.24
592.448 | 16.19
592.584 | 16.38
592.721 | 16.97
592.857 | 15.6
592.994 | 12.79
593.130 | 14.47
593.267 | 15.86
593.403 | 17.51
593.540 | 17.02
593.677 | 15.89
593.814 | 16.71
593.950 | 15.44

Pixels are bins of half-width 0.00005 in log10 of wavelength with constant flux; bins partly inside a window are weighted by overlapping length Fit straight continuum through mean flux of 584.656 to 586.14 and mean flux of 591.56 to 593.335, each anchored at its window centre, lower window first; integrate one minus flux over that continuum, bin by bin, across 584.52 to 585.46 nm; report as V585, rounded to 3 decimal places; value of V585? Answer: -0.045 nm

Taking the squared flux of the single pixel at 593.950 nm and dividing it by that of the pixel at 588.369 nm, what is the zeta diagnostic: 0.79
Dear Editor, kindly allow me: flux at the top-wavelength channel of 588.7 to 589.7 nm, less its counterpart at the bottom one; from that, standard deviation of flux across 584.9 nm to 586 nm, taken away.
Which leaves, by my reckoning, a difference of 1.1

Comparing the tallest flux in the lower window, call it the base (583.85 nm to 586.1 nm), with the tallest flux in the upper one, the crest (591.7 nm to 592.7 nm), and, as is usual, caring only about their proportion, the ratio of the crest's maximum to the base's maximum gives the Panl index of 0.85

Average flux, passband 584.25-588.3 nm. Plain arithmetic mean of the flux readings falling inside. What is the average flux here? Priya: 16.8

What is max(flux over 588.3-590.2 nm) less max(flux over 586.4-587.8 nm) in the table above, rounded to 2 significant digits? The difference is -0.84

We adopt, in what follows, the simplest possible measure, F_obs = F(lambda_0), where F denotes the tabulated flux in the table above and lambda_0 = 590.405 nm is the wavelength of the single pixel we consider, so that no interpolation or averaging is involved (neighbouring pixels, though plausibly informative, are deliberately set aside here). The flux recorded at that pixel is 16.47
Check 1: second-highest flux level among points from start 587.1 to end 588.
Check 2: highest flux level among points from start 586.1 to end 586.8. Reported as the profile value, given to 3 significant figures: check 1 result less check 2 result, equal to -1.65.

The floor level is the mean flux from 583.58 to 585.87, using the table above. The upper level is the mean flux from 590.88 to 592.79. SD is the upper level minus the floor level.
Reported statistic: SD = -0.3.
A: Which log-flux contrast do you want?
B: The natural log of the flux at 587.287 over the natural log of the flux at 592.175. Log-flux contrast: 1.08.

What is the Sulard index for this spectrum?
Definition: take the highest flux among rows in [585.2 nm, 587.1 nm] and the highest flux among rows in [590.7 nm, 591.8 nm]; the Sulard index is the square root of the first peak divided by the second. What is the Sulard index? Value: 0.997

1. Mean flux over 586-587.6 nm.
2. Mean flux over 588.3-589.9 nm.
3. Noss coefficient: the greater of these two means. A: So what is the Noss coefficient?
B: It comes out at 17.3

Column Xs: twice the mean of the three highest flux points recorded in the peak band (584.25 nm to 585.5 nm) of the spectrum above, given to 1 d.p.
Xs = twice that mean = 37.8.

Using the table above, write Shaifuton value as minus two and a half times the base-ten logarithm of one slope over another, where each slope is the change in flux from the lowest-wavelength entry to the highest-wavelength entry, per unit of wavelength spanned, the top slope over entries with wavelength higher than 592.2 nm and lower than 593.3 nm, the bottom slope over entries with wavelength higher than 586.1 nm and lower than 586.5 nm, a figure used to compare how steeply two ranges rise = 2.1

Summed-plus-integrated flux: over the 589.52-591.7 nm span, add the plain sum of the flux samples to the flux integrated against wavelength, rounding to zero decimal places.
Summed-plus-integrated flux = 292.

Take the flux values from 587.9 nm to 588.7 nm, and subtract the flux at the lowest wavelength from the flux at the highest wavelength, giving -1.0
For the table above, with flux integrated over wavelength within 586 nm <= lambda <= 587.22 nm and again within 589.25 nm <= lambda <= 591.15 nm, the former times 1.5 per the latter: 1.1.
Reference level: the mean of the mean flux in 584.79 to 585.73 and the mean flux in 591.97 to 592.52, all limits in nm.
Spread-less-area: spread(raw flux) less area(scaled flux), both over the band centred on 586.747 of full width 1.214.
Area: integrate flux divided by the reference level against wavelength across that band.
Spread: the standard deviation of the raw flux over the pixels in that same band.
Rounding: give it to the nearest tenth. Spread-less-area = -0.2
